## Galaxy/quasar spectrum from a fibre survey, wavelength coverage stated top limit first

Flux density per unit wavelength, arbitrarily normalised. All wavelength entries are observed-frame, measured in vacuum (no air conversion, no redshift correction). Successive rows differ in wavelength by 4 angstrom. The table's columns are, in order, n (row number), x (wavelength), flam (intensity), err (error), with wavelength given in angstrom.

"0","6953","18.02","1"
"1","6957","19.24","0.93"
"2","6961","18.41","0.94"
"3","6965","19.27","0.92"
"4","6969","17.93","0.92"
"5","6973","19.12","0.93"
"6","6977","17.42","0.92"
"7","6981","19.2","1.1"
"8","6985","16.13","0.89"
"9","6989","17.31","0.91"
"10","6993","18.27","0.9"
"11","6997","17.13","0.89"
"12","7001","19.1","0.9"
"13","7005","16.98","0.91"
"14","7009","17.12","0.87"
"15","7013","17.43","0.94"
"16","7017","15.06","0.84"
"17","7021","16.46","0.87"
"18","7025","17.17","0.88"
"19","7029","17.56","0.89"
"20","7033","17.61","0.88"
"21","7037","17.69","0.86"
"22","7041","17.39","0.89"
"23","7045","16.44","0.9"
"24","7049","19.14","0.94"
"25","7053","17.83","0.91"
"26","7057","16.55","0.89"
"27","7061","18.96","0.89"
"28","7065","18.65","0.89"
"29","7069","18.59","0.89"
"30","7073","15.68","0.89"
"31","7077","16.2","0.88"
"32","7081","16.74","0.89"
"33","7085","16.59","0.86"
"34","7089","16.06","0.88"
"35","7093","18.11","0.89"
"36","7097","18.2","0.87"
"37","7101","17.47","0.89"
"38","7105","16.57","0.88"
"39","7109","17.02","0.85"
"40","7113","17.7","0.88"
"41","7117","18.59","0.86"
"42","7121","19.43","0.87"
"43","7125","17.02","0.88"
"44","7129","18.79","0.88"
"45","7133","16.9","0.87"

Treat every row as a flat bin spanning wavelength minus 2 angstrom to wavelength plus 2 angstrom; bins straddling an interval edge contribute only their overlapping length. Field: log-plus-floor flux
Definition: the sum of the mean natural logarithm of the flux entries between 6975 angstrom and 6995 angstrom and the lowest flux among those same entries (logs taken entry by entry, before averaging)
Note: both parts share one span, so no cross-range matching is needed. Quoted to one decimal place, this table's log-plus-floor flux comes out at 19.0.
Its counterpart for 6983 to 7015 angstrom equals 19.0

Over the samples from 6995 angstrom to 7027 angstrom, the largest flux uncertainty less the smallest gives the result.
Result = 0.10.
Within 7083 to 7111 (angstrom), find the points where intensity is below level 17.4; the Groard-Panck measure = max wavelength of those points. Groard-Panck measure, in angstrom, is 7109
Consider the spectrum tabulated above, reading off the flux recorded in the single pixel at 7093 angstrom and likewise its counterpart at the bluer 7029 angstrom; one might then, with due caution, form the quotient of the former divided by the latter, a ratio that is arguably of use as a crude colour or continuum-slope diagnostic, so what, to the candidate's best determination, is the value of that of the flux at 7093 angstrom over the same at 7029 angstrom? 1.03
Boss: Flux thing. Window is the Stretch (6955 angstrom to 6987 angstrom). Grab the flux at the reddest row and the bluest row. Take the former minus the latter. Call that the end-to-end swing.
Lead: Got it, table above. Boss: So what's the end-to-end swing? -3.1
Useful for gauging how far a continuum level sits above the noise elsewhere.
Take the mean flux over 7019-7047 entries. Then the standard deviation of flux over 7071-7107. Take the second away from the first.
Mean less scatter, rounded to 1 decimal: 16.3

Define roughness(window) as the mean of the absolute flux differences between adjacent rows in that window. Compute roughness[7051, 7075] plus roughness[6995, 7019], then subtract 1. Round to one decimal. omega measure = 1.8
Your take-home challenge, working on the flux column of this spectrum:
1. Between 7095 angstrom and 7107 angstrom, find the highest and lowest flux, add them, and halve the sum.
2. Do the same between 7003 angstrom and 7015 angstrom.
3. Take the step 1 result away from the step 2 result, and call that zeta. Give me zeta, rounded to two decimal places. -0.18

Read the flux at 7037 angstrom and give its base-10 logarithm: 1.25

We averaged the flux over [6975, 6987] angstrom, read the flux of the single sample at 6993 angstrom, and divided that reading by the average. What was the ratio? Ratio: 1.04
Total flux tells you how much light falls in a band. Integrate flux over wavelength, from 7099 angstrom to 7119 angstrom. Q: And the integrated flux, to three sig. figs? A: 349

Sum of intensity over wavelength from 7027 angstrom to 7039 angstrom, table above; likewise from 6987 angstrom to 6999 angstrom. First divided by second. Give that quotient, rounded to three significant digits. 1.00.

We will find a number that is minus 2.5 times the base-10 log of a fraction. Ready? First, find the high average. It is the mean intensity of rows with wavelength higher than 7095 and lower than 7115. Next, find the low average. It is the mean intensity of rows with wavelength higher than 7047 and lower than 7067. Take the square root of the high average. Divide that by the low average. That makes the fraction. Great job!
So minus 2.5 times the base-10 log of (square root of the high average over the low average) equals 1.60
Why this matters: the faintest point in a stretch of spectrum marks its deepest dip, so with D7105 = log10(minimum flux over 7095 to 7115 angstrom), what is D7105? 1.22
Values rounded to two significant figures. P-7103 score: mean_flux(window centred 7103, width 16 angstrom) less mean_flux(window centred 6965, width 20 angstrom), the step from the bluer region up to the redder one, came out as -1.5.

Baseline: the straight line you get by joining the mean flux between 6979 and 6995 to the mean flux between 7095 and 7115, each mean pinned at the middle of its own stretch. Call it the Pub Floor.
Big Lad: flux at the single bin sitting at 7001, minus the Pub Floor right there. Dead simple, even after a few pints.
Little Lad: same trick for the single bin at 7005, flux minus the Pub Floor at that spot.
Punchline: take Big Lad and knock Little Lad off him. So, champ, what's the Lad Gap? 2.11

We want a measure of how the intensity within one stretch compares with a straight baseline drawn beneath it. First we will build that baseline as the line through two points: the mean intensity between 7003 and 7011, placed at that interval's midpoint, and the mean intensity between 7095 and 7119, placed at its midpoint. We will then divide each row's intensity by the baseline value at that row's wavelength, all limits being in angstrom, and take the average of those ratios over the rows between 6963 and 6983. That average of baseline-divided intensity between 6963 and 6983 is 1.10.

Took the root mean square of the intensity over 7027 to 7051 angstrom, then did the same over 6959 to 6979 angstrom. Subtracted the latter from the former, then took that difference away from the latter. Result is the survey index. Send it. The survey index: 19.2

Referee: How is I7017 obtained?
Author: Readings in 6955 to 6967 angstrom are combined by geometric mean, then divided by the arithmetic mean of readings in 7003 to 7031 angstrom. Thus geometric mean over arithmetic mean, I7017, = 1.13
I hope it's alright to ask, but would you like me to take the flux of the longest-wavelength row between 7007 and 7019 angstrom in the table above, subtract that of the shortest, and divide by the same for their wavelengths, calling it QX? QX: -0.26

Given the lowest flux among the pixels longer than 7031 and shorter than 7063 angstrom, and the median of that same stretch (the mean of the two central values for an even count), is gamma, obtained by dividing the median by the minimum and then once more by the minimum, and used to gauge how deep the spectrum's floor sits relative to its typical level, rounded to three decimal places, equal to 0.065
